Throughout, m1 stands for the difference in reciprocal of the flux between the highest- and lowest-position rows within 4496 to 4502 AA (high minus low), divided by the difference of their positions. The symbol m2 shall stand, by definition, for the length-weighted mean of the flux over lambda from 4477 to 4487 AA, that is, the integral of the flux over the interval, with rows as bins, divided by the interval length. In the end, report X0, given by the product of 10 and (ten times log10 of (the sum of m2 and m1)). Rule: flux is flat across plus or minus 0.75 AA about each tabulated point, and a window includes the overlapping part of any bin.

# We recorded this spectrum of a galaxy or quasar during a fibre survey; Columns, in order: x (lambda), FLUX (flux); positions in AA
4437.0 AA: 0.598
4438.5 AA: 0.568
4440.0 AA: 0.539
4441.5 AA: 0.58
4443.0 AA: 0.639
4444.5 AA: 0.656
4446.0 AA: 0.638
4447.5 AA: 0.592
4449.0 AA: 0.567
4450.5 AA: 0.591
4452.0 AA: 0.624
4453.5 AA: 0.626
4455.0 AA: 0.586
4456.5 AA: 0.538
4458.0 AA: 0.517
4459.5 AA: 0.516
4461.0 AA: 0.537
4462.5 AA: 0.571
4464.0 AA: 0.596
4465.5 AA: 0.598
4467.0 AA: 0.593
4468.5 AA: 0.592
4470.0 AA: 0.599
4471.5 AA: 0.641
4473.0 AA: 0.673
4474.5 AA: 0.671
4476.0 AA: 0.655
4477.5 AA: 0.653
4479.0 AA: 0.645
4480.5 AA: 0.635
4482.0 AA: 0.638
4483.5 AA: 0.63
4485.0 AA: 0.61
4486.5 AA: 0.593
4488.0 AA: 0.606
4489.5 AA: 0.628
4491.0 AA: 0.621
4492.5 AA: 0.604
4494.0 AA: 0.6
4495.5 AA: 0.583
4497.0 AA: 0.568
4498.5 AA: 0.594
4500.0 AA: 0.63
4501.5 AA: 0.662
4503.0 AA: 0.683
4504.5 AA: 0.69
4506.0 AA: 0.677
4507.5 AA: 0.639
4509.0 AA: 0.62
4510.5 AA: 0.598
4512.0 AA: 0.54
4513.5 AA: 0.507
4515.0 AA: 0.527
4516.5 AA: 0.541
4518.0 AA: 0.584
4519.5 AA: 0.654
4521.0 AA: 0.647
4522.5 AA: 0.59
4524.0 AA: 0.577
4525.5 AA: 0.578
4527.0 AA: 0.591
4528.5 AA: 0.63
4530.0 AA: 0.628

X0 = -24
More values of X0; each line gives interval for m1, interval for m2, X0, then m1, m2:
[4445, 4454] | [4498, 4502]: -20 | 0.004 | 0.629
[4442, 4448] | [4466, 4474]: -19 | 0.028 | 0.621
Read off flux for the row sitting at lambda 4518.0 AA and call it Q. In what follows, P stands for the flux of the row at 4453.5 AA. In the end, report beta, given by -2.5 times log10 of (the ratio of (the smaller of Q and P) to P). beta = 0.08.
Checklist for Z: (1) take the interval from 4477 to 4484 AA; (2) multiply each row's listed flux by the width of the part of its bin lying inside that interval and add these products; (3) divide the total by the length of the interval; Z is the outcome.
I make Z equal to 0.640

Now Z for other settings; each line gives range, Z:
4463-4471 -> 0.596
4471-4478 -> 0.659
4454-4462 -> 0.543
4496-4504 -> 0.628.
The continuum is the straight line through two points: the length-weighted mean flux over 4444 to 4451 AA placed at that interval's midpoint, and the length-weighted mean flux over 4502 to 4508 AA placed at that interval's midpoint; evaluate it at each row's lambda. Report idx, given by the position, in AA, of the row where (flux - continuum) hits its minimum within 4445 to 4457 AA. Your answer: 4456.5 AA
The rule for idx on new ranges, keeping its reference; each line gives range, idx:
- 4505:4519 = 4513.5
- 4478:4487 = 4486.5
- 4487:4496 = 4495.5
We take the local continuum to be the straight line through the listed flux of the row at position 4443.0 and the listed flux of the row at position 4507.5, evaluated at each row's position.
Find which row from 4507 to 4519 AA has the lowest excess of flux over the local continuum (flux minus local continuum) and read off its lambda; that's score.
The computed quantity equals 4513.5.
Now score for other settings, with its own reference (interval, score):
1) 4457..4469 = 4459.5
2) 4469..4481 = 4470.0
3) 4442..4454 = 4449.0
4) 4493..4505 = 4497.0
